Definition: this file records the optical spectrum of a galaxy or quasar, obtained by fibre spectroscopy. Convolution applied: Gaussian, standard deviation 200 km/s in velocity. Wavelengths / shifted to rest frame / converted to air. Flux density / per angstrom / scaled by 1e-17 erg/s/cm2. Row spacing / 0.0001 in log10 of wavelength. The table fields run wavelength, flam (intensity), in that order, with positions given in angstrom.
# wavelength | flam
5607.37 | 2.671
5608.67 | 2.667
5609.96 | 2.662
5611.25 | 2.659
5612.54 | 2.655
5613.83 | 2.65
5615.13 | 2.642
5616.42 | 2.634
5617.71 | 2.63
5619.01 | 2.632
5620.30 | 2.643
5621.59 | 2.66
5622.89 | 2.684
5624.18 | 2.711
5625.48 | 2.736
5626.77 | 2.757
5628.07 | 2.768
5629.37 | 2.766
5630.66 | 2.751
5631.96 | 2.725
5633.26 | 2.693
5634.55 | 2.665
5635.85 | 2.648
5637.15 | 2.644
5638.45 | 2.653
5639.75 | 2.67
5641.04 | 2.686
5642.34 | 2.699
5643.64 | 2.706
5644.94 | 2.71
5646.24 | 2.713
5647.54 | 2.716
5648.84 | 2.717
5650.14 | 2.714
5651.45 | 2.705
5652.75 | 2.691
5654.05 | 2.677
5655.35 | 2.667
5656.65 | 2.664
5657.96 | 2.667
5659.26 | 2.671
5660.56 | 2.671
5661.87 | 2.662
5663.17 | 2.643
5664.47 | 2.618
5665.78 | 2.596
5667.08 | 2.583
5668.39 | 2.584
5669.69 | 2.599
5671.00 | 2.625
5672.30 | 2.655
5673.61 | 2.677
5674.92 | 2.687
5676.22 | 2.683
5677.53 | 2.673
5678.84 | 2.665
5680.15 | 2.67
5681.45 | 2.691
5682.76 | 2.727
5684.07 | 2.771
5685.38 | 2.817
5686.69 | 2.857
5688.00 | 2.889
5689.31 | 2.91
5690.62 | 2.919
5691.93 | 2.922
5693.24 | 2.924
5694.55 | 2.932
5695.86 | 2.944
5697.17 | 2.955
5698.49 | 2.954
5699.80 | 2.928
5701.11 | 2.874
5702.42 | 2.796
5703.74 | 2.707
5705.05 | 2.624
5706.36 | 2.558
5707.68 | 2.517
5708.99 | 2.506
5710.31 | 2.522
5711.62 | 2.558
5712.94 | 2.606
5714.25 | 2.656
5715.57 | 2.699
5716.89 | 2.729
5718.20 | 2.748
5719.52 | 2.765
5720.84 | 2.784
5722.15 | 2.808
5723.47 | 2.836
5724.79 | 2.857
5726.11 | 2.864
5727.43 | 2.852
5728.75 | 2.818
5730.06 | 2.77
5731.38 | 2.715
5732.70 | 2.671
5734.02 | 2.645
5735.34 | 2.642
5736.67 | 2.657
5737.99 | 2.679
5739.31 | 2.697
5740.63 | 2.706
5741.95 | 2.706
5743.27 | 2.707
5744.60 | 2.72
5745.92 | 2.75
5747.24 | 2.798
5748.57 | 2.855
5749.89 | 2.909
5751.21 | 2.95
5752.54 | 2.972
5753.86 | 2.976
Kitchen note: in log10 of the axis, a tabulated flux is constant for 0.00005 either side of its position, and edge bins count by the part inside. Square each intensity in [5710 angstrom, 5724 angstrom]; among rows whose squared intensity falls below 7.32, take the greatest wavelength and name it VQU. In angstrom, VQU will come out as 5715.57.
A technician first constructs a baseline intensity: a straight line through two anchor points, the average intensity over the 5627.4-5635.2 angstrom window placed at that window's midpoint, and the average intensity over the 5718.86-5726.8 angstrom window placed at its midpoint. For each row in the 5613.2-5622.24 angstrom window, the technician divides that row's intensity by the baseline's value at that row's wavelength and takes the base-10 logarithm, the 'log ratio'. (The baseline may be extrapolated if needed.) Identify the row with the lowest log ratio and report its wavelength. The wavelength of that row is 5617.71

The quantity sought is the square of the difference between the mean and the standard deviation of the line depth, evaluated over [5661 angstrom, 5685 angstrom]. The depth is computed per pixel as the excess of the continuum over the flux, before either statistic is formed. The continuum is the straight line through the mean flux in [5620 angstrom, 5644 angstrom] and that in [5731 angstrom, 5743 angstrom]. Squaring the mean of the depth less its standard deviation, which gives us 0.000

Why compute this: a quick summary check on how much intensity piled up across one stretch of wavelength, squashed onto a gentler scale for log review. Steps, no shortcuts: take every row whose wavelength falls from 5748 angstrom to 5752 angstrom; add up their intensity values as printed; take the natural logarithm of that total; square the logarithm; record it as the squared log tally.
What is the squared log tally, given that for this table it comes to 4.69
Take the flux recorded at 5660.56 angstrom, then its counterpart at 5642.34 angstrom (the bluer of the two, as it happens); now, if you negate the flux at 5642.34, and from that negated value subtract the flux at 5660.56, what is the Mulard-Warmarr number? -5.37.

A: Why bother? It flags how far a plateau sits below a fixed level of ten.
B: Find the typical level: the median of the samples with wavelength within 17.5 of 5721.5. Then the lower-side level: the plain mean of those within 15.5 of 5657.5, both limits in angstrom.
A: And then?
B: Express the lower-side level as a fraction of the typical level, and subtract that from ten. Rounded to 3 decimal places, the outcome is 9.009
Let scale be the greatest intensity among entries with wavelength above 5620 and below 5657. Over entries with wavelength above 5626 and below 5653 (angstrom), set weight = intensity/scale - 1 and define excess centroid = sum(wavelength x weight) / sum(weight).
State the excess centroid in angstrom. 5641.1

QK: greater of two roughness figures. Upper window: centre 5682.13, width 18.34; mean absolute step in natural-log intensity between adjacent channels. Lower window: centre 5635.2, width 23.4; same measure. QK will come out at 0.0079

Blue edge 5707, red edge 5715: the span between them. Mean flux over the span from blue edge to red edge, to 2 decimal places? 2.56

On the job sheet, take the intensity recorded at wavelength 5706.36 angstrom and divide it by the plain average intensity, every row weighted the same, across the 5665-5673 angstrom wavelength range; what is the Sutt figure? 0.98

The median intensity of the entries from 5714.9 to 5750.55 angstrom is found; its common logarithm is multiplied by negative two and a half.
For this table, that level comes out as -1.10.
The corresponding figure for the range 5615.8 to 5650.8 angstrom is -1.08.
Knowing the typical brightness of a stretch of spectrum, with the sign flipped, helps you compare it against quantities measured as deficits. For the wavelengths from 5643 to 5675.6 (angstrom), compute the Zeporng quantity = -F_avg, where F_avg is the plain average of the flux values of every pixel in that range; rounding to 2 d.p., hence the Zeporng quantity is -2.66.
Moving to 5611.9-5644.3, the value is -2.68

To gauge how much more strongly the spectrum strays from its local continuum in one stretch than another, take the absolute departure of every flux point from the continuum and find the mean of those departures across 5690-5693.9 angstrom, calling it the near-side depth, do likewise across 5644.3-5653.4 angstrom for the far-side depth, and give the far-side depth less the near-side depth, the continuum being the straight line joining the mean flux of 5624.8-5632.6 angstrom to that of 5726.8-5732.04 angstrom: -0.10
